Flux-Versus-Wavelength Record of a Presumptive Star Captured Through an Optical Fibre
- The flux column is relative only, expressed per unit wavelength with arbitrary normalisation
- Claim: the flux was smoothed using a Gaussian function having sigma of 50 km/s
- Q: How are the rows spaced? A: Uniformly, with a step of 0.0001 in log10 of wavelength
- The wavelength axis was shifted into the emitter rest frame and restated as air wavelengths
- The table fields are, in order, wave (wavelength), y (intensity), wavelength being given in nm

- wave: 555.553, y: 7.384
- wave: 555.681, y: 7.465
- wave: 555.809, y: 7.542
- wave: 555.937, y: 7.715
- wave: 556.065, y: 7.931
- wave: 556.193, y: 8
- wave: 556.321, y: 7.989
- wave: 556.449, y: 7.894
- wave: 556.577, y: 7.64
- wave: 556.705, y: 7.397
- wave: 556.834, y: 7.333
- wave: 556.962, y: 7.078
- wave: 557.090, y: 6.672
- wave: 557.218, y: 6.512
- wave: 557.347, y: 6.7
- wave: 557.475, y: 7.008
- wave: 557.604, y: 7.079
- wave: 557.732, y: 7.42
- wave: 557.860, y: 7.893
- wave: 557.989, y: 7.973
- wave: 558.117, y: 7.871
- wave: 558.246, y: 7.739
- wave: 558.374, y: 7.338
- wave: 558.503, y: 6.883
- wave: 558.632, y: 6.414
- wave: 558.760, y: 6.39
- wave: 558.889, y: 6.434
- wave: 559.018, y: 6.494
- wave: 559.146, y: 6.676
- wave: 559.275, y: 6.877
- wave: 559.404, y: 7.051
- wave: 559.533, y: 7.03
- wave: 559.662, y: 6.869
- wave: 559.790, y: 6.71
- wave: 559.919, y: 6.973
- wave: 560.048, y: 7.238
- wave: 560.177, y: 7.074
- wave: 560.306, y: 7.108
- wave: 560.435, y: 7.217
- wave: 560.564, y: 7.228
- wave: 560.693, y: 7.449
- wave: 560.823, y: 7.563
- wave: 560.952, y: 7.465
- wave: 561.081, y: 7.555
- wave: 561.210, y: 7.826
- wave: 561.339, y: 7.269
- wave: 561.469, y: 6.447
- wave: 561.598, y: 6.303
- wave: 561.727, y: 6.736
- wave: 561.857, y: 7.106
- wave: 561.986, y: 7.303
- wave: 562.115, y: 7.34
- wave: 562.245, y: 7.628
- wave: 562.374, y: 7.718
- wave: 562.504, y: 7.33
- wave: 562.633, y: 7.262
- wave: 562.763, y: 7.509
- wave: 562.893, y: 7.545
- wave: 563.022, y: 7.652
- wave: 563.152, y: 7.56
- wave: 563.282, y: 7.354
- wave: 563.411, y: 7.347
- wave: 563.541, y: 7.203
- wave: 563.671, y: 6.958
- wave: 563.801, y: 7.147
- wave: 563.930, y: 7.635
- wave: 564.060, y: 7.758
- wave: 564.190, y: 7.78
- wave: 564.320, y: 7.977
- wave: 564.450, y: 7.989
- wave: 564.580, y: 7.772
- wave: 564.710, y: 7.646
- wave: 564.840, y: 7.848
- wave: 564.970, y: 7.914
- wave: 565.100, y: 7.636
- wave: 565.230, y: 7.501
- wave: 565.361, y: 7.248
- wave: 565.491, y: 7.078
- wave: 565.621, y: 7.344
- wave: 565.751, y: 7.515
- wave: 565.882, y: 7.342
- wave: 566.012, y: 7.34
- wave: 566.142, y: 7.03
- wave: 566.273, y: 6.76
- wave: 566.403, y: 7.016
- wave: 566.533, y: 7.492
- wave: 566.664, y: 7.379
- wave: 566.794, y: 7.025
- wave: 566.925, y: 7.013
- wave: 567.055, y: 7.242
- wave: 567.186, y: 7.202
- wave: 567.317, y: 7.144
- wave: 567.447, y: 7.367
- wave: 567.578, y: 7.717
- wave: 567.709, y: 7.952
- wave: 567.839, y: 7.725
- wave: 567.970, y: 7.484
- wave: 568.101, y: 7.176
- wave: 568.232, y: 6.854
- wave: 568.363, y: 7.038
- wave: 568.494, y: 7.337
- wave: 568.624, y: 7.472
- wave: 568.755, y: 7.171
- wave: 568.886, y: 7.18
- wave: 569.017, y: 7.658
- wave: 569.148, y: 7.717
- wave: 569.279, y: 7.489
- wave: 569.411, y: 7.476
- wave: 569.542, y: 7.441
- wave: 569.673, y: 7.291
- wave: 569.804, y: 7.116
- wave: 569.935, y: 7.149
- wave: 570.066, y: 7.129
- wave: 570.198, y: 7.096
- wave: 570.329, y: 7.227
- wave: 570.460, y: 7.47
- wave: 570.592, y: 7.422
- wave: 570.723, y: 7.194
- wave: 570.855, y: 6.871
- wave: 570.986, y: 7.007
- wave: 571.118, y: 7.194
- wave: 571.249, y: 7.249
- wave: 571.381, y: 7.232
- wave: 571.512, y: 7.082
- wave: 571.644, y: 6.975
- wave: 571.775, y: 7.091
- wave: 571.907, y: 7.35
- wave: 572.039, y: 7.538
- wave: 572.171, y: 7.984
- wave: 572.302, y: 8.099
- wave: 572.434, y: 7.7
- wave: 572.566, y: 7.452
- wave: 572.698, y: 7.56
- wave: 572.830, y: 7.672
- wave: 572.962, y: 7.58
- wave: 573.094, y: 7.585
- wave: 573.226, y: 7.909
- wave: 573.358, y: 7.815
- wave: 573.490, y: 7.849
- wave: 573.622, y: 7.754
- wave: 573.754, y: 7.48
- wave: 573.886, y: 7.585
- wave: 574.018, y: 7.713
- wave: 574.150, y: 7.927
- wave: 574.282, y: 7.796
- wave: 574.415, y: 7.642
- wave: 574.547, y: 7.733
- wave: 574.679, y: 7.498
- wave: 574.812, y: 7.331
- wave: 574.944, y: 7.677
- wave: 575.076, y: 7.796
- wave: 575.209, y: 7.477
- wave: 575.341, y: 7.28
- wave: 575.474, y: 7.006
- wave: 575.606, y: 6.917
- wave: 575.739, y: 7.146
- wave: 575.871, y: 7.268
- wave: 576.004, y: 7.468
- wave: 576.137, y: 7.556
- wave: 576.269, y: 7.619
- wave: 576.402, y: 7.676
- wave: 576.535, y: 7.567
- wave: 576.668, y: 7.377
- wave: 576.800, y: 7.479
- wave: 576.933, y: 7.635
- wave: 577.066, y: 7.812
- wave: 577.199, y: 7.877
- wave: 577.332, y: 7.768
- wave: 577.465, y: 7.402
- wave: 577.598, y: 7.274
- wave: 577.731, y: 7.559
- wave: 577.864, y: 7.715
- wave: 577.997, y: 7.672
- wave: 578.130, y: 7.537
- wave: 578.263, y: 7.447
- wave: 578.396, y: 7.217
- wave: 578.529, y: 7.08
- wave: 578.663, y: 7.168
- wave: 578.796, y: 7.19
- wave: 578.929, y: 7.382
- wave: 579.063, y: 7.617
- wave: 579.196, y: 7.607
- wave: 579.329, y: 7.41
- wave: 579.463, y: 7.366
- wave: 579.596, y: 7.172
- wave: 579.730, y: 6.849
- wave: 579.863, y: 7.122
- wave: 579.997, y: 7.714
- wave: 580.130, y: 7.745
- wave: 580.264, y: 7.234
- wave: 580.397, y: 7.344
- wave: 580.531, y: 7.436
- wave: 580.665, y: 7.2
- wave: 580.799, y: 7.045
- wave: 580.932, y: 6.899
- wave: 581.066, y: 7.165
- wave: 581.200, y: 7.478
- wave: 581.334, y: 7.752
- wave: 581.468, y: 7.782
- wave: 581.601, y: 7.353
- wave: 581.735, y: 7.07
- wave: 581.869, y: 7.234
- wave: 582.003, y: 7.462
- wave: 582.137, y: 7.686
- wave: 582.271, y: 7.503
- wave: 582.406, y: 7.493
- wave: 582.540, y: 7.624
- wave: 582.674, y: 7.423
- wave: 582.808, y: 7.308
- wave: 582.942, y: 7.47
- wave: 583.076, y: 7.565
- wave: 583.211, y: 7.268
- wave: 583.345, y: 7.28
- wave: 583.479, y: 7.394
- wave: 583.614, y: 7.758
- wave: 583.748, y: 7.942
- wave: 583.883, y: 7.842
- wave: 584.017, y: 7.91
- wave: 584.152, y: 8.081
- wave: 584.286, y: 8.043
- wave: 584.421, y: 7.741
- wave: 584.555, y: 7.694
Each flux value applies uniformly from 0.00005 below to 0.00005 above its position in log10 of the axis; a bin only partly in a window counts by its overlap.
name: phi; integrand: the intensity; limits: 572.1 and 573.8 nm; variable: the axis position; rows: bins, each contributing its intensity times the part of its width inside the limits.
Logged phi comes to 13.1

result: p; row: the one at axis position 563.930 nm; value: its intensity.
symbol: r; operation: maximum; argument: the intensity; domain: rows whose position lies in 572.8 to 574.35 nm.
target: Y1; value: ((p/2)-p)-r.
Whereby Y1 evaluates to -11.7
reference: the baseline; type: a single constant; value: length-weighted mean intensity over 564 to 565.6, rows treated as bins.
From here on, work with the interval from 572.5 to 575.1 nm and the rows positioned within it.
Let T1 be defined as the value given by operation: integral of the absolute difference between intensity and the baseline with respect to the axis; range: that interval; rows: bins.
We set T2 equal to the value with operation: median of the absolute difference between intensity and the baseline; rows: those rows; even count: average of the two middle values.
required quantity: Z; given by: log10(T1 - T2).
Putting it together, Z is -0.66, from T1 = 0.34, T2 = 0.12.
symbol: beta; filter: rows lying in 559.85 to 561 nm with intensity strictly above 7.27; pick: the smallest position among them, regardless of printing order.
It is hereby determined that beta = 560.693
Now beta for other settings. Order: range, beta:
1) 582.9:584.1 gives 582.942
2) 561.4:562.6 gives 561.986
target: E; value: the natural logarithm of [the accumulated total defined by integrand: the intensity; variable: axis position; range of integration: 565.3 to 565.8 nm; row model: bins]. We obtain 1.29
